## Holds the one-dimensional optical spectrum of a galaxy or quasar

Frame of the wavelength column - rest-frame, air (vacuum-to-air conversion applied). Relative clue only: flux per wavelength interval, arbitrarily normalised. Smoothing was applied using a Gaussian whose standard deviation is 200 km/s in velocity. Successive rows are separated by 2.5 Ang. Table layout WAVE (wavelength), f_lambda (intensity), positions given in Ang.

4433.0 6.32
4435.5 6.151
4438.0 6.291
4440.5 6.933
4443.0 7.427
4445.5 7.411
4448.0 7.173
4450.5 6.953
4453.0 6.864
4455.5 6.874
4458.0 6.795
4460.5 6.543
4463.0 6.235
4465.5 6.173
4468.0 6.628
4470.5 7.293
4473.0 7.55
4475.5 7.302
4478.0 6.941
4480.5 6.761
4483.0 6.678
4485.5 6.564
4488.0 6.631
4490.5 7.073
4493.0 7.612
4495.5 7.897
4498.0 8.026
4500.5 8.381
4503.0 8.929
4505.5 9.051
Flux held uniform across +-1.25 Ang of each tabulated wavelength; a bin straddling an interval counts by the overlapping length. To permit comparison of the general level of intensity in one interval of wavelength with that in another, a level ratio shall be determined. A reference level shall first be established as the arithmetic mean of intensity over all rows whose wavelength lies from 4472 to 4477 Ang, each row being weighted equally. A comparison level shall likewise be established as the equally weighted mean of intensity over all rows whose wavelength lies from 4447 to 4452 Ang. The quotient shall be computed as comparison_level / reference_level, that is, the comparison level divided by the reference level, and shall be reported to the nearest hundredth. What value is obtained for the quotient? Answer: 0.95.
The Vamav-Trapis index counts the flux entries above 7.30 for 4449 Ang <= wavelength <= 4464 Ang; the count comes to 0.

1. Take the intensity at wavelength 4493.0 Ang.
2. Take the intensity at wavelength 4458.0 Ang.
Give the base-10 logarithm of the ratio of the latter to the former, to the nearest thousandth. -0.049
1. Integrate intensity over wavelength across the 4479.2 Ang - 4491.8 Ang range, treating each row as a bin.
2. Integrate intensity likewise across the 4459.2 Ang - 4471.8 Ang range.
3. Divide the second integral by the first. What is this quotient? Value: 0.98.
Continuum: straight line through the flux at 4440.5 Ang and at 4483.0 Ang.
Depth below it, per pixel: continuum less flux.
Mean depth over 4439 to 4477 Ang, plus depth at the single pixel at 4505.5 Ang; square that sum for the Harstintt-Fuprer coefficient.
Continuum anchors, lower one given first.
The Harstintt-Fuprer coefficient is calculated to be 6.9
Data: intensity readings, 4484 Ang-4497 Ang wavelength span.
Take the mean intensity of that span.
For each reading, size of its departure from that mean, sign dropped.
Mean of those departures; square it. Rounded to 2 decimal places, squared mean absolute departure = 0.23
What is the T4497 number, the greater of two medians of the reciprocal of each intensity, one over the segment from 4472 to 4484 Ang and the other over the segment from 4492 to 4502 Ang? 0.144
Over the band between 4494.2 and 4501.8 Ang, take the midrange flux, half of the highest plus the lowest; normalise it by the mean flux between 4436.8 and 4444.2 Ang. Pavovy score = 1.18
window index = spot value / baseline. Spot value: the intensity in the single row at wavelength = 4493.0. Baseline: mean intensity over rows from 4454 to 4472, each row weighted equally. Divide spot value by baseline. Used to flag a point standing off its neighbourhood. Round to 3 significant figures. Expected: 1.14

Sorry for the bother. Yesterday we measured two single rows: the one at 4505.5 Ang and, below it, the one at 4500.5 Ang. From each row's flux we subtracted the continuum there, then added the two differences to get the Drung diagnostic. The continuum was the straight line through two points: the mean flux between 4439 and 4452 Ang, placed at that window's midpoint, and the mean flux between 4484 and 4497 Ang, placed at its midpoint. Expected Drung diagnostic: 3.1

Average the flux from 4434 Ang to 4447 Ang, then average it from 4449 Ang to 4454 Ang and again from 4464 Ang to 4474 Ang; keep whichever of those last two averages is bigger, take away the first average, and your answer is 0.1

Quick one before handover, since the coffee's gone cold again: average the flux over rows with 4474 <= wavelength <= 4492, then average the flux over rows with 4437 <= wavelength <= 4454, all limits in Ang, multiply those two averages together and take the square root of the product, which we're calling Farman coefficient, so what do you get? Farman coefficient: 6.9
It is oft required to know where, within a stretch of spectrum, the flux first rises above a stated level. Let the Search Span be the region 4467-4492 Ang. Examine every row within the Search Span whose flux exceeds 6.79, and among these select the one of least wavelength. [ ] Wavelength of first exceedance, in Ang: 4470.5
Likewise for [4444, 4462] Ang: 4445.5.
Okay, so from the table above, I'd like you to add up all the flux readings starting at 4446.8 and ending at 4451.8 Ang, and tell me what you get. 14.1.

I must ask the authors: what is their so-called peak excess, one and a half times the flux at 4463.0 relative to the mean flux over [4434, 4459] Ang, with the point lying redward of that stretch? 1.36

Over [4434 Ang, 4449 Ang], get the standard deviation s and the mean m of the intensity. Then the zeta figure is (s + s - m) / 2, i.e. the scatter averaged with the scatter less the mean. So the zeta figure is -2.9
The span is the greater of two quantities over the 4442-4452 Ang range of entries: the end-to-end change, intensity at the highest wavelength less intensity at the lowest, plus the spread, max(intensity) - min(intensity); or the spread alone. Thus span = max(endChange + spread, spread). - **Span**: 0.5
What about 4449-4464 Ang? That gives 0.7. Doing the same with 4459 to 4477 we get 2.1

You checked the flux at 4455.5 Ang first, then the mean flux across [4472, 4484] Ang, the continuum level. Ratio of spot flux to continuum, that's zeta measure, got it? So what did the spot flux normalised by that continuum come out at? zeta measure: 0.976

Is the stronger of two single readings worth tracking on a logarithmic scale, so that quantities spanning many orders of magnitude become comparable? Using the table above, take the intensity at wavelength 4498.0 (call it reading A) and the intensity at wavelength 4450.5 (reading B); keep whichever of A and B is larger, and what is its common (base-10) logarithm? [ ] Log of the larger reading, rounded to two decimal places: 0.90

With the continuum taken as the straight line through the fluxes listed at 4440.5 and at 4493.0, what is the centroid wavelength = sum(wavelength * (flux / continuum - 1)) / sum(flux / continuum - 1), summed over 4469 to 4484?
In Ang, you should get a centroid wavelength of 4481.3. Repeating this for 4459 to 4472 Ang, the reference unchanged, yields 4464.3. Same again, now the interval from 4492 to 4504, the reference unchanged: 4500.8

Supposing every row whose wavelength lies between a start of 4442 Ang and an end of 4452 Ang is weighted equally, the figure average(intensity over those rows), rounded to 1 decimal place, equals 7.2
